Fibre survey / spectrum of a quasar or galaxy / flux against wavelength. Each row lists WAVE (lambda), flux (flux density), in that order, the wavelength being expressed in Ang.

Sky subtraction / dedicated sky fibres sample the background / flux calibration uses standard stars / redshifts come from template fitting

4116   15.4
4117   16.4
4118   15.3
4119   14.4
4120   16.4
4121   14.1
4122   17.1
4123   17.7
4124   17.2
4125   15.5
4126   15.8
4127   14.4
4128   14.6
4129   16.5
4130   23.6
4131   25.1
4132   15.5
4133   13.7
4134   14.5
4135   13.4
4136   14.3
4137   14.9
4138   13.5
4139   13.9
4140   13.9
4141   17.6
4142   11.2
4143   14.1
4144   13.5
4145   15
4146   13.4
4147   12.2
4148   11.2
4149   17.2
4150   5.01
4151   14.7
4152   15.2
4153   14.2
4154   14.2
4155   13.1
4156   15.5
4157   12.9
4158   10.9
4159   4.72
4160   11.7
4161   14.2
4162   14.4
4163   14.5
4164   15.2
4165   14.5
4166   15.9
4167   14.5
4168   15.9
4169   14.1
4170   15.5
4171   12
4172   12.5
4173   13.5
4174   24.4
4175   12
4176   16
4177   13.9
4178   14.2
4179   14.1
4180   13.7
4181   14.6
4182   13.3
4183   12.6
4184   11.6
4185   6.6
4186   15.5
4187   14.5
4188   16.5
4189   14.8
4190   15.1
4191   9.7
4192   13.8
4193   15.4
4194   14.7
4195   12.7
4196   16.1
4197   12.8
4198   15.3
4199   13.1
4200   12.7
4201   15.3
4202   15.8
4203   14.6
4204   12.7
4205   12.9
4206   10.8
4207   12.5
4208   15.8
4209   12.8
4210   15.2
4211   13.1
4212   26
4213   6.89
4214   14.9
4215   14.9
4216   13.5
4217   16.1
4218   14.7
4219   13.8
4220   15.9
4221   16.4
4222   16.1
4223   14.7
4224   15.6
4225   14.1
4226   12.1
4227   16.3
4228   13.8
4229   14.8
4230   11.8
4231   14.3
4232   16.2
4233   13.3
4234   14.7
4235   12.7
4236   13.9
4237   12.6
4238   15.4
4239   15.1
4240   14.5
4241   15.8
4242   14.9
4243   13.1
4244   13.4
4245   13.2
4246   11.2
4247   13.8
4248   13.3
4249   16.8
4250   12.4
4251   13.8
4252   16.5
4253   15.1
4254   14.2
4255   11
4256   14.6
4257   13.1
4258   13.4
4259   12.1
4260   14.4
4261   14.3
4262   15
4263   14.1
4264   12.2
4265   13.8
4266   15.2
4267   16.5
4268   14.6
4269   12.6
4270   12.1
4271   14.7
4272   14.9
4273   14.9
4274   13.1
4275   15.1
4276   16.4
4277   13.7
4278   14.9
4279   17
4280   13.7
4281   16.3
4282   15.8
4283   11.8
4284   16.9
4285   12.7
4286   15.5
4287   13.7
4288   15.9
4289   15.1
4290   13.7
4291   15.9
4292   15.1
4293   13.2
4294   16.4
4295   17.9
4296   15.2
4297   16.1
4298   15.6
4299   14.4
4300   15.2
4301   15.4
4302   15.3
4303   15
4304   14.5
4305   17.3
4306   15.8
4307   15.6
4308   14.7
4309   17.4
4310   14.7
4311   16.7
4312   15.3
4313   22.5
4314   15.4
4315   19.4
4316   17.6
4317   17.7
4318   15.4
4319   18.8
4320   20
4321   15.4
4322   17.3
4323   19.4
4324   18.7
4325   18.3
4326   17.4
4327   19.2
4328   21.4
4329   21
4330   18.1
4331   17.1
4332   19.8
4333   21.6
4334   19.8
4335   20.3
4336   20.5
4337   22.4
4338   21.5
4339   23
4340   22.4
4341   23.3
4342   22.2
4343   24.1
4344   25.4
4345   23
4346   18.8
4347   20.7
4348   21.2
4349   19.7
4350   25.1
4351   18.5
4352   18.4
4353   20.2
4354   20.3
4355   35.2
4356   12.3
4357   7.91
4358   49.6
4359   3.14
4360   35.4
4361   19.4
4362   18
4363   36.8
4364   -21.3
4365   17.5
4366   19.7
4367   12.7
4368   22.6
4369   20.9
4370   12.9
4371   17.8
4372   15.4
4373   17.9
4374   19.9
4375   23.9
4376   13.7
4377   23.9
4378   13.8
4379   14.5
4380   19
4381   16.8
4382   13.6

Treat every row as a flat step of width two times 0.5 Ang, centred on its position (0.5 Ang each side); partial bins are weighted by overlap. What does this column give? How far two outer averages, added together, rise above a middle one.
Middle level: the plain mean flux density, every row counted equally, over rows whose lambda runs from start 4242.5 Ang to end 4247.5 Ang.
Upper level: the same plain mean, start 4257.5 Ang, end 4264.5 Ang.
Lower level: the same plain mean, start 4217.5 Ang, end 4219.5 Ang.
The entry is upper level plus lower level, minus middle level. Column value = 15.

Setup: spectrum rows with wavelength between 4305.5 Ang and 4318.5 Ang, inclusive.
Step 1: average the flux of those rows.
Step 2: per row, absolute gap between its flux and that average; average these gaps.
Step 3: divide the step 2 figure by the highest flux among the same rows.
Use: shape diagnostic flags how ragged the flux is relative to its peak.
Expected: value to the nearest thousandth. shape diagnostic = 0.073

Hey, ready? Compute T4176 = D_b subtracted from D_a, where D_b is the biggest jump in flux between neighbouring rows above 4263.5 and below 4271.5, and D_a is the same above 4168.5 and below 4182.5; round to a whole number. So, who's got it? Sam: 10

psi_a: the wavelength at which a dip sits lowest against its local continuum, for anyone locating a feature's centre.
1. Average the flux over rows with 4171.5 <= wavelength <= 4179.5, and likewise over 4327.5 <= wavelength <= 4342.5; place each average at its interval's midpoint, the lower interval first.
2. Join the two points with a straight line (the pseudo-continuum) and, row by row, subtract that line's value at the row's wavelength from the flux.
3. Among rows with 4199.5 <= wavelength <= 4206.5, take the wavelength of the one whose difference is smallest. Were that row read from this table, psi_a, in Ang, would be 4206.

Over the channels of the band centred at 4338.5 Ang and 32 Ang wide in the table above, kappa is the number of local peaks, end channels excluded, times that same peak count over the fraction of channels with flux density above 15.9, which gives 64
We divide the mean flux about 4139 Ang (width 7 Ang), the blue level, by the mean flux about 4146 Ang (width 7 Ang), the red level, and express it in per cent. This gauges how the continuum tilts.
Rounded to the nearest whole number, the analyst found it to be 103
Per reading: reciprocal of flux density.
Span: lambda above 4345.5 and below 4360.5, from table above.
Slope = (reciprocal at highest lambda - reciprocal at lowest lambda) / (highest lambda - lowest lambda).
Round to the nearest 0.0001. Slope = -0.0018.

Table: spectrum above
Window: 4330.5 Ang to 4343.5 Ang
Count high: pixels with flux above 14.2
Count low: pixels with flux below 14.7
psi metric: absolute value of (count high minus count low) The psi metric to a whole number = 13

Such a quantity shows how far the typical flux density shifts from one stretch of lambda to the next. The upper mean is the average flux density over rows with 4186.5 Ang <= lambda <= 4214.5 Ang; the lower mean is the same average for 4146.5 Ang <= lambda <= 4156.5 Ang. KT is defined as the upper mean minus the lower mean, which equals 0.9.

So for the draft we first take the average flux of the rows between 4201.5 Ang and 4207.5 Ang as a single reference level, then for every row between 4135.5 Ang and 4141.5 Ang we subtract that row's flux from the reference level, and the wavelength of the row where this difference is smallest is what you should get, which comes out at 4141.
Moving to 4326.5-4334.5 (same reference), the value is 4333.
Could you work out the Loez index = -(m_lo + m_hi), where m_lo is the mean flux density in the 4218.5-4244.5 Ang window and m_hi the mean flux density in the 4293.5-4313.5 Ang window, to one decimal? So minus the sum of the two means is -30.5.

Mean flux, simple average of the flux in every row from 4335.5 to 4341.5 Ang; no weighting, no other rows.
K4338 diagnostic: 22.2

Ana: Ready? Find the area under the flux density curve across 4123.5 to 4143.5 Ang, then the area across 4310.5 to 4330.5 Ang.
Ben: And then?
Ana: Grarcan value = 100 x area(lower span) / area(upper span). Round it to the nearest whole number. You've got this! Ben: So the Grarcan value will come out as 86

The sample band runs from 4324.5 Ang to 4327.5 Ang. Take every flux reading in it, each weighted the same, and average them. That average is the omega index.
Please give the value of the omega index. 18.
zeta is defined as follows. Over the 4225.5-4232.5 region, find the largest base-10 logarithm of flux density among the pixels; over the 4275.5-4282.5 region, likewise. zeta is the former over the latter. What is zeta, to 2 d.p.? 0.99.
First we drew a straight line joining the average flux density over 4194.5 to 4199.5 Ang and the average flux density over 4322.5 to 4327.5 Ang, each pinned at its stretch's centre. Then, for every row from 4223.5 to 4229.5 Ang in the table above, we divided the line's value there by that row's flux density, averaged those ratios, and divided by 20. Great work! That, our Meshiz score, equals 0.053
